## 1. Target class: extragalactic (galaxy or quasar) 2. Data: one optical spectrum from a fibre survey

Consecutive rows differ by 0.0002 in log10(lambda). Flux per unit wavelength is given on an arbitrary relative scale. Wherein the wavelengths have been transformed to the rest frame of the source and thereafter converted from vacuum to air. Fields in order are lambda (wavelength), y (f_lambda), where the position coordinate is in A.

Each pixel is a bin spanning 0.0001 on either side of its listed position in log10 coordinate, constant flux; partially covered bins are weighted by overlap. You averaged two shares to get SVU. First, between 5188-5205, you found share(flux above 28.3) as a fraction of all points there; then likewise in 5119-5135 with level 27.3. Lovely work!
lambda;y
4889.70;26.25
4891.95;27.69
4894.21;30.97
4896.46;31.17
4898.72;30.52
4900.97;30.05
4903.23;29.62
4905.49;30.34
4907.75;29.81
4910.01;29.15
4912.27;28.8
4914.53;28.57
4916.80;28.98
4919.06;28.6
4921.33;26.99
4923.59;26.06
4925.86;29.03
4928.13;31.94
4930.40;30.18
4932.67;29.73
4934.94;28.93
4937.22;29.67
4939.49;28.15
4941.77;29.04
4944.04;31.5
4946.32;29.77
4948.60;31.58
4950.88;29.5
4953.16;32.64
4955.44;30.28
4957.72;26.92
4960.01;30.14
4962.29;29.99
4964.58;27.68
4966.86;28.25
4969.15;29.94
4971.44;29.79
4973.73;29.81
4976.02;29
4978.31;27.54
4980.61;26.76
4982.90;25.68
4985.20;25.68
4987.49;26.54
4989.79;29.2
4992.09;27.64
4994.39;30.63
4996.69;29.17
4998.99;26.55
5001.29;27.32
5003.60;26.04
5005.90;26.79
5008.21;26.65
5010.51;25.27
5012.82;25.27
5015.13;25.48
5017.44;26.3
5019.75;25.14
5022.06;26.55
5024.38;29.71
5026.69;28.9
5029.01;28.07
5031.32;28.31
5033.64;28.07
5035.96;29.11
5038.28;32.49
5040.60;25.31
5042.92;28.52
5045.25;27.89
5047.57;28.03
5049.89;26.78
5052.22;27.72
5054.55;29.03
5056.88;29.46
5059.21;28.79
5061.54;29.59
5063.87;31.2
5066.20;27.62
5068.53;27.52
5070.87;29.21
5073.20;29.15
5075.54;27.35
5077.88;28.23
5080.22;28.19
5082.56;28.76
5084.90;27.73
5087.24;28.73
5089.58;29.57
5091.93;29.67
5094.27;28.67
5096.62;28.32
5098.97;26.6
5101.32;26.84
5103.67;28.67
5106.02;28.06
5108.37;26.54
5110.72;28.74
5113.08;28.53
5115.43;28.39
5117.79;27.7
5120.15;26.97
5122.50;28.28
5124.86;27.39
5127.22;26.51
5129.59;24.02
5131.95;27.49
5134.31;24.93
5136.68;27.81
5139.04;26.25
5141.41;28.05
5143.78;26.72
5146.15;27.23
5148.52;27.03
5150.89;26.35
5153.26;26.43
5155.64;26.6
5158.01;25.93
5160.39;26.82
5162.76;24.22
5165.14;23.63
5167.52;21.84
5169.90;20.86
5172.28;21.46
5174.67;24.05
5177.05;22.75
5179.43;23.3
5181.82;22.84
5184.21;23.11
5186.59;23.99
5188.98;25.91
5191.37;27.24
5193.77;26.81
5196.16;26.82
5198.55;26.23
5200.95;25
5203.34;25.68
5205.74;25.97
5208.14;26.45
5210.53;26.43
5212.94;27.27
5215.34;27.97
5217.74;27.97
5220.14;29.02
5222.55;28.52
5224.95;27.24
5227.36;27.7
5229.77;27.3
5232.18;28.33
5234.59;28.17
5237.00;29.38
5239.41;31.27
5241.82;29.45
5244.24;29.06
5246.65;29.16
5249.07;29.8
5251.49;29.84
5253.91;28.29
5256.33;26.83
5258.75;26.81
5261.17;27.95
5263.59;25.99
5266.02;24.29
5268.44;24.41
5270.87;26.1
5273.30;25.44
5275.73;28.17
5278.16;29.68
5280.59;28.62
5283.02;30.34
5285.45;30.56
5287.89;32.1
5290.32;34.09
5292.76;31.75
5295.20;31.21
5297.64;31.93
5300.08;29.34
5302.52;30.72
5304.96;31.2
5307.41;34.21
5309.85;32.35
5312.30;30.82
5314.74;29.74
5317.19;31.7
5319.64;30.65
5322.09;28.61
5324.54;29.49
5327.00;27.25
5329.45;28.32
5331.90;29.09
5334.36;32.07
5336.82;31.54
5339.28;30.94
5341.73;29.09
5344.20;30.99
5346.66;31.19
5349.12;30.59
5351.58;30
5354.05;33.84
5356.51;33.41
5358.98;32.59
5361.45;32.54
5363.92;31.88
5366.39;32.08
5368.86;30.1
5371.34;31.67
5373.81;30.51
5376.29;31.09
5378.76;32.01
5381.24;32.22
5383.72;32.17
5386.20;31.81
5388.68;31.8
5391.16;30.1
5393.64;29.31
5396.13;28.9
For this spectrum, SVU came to 0.21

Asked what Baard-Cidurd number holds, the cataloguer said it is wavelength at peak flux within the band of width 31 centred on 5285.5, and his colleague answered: 5290.32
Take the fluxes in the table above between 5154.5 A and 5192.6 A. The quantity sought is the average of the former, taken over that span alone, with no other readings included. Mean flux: 24.0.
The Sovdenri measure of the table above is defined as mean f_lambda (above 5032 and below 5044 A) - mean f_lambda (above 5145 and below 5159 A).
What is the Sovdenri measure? 2.1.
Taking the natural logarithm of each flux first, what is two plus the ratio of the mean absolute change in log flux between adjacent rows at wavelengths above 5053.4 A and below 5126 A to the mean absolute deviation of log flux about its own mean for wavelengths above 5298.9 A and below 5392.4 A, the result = 2.9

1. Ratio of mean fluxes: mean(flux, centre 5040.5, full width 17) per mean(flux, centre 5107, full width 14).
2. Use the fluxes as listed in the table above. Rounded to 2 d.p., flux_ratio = 1.02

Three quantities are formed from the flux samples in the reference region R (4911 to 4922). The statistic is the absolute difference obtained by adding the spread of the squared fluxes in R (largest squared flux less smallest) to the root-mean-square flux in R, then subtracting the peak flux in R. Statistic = 111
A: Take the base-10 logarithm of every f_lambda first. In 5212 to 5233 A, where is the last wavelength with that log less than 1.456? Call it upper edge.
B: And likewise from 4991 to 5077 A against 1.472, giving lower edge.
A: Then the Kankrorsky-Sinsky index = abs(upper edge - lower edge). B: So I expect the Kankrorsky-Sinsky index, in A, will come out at 156.6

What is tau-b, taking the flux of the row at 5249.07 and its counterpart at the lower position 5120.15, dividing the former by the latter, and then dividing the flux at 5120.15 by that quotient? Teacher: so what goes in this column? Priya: 24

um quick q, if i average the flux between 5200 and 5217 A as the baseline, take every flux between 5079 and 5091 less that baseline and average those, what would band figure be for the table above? 2.2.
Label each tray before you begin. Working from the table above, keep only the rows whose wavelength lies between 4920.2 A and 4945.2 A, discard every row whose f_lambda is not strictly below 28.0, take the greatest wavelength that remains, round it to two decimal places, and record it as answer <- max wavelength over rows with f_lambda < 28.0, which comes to 4923.59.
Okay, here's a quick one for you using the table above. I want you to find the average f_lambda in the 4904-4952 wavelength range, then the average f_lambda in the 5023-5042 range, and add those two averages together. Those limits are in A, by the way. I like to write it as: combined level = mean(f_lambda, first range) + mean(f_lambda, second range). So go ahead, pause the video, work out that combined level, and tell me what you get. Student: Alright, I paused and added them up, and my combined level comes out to 58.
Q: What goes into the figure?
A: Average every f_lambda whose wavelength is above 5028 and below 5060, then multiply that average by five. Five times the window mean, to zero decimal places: 142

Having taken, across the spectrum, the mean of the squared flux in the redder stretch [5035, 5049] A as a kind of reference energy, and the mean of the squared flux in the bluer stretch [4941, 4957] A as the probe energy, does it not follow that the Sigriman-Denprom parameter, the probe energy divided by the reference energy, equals 1.14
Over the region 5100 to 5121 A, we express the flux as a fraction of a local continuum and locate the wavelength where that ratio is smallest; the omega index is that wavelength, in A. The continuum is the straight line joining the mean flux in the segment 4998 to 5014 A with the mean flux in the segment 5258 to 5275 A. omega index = 5108.37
